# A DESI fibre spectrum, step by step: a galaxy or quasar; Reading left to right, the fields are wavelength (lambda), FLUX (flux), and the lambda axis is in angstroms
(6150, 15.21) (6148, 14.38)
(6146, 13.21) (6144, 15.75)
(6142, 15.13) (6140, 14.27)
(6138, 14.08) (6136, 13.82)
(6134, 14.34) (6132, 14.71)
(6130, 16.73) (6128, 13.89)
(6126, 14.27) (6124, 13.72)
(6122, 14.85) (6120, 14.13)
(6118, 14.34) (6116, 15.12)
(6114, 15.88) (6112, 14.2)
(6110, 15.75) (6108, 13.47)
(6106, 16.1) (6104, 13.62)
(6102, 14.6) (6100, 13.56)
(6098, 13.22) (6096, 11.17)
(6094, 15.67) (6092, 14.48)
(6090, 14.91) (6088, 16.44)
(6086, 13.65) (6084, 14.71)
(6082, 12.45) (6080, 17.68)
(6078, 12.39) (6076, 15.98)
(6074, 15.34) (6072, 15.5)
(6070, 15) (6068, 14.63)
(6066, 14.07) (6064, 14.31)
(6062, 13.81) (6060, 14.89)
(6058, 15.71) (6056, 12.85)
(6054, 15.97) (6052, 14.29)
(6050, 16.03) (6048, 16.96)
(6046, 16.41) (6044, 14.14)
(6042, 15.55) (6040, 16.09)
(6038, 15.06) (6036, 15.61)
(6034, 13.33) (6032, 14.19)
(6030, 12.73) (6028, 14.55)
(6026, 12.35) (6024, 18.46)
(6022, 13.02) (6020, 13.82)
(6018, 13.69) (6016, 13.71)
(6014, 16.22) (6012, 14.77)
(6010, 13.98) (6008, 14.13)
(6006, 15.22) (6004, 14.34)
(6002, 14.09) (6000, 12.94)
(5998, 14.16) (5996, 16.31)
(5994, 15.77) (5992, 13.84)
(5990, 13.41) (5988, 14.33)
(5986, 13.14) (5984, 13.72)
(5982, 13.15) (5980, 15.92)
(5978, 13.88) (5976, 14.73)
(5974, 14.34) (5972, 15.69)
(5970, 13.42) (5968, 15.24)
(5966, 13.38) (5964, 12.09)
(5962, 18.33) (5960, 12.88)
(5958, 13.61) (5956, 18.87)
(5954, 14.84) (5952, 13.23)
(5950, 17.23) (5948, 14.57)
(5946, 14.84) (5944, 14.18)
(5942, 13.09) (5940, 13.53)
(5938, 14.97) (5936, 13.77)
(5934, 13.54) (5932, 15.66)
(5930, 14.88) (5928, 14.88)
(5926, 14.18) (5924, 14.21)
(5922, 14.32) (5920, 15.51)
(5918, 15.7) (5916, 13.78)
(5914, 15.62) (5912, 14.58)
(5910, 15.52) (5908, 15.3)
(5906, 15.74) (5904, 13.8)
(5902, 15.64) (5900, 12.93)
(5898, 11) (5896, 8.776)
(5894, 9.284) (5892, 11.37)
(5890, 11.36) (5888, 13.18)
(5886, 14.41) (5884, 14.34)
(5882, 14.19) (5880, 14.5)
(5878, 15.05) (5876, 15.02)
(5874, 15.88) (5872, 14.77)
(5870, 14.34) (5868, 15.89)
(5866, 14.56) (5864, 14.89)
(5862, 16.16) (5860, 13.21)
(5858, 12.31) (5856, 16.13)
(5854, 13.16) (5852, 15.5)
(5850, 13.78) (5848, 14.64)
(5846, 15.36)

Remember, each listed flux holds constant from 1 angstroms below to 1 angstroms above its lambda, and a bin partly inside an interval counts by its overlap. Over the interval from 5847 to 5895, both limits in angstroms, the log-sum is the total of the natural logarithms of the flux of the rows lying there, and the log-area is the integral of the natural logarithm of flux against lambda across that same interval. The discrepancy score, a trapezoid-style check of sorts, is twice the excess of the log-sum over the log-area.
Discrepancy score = -126.6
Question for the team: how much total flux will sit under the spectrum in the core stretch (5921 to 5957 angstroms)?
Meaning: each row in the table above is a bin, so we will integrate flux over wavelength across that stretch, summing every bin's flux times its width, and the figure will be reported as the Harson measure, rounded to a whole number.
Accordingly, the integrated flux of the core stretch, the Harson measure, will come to 530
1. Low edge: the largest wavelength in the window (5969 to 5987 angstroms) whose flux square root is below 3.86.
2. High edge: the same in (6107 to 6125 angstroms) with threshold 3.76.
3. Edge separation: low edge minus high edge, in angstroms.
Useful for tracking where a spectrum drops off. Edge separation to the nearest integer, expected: -138 angstroms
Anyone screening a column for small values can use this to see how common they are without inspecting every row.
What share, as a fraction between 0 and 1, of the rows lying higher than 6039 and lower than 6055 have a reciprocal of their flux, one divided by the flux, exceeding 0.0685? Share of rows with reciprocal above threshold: 0.25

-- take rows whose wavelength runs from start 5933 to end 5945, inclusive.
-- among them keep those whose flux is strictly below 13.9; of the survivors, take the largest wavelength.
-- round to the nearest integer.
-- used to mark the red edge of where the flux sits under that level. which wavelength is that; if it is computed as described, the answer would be 5942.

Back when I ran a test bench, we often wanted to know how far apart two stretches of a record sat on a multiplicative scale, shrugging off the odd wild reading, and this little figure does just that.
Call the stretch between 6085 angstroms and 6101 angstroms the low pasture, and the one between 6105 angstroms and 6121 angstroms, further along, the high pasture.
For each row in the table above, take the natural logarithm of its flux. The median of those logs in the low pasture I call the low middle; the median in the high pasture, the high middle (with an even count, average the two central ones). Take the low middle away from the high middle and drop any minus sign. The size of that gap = 0.046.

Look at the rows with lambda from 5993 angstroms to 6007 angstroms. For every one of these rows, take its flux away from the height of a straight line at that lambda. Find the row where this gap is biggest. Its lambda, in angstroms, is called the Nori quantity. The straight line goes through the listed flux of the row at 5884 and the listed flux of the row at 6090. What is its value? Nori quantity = 6000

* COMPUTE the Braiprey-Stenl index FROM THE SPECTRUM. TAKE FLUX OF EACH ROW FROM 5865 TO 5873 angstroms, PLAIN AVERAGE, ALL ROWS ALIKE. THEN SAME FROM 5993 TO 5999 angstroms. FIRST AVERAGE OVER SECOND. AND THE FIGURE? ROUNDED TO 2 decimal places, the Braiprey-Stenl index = 0.97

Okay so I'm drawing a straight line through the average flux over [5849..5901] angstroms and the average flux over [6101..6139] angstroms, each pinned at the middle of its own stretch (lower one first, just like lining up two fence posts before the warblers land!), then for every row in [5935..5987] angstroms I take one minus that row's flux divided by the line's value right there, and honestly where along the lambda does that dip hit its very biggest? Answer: 5964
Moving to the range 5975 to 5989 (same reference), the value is 5986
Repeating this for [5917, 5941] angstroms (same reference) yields 5940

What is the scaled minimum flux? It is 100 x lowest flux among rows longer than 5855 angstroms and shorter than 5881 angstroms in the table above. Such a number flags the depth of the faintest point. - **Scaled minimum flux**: 1231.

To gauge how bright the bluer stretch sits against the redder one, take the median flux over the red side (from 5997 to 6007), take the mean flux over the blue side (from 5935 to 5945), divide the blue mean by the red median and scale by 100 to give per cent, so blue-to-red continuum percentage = 98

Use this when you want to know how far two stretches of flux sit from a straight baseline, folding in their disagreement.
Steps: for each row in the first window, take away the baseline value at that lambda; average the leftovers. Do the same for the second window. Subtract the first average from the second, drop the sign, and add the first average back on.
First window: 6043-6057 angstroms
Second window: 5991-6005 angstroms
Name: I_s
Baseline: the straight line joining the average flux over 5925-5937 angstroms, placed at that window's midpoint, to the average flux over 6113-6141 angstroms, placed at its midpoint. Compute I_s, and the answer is 1.41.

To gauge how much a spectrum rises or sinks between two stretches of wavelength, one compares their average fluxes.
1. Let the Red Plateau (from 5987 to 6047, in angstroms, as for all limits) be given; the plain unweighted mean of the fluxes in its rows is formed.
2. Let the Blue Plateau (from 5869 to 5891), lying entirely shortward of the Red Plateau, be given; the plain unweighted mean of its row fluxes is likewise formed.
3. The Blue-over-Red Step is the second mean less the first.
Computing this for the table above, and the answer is -0.3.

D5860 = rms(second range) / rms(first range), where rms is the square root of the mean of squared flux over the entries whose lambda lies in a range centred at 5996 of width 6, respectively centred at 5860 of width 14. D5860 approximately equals 1.07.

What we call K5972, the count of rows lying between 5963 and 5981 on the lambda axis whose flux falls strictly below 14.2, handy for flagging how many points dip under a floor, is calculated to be 4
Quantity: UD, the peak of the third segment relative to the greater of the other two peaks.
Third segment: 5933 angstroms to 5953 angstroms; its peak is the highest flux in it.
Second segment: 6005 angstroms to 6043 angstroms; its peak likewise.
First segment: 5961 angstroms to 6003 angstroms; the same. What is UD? 0.93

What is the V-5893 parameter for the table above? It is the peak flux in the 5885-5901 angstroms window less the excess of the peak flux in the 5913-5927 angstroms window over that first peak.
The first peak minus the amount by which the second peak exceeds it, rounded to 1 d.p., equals 13.1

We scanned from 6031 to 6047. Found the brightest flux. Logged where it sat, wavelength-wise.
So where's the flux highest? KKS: 6046 angstroms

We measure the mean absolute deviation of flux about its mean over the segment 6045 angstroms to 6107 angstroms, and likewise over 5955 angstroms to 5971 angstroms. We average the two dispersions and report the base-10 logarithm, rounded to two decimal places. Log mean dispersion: 0.21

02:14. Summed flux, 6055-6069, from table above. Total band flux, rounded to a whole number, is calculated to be 100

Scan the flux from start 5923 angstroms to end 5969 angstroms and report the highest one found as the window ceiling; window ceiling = 18.87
